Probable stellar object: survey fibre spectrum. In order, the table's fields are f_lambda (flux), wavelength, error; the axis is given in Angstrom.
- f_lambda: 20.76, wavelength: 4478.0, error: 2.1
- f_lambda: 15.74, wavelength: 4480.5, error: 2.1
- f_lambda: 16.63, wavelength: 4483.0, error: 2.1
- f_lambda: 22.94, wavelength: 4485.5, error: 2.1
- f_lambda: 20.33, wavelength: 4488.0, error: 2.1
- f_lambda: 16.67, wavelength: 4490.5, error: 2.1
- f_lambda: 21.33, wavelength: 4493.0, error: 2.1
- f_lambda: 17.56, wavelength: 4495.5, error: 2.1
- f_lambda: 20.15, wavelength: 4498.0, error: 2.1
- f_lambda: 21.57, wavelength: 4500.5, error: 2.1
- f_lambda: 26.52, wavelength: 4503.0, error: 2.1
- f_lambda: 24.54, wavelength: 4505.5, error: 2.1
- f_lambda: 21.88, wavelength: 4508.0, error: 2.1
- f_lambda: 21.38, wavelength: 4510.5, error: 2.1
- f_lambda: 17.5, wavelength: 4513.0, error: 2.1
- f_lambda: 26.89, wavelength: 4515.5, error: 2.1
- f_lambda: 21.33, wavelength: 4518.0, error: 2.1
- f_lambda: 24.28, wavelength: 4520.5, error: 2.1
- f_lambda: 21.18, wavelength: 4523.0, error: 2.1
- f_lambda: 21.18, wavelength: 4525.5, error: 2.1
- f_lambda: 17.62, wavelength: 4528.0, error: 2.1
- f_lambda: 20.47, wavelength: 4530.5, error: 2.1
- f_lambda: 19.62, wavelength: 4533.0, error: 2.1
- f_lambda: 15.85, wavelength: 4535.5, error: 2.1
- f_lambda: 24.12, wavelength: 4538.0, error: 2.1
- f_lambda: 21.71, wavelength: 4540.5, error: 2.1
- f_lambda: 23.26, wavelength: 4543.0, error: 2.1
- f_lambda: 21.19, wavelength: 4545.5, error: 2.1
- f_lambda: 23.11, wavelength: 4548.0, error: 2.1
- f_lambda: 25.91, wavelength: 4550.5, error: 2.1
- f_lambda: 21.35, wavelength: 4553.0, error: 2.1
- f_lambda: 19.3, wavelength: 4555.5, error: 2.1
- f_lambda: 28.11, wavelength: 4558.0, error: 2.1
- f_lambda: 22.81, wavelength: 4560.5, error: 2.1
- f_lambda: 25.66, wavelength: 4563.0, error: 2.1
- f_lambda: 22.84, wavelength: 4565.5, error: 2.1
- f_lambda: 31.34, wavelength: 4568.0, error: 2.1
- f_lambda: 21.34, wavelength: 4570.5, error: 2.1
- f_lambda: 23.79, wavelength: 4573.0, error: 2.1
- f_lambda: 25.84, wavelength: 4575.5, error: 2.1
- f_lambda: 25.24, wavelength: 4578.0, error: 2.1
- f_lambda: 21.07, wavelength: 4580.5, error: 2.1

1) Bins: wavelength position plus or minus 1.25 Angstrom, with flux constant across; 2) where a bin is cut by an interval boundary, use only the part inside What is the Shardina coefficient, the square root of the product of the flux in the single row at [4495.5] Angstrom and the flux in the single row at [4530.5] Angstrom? 19.0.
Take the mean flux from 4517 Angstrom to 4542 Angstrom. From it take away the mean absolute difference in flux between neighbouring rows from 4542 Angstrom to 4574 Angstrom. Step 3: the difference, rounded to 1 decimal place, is 16.2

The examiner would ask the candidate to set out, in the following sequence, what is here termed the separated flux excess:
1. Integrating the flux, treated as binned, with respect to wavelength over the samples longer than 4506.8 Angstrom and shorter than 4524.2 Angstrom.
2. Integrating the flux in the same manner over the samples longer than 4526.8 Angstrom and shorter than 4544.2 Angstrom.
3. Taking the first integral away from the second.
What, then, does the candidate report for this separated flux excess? -29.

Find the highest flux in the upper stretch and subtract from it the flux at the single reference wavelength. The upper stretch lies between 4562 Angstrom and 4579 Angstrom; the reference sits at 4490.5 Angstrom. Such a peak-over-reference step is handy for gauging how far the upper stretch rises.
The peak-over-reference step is 14.7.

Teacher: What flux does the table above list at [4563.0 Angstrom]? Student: 25.66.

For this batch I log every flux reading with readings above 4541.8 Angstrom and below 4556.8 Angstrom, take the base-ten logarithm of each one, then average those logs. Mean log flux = 1.35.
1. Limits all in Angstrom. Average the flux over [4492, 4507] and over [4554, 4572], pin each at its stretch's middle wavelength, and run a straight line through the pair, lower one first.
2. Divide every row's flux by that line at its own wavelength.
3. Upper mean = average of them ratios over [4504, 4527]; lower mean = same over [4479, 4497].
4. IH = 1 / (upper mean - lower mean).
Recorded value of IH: 9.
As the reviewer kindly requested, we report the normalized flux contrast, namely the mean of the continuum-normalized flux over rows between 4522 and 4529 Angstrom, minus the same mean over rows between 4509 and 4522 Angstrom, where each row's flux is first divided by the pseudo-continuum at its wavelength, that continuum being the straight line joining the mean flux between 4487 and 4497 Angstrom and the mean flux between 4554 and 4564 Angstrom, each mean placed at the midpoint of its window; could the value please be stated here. -0.14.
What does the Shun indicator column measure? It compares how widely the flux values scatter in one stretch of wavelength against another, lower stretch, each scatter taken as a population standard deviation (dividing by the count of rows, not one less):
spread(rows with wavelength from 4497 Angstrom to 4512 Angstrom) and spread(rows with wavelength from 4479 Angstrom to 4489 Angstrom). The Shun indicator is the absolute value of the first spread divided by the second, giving 0.75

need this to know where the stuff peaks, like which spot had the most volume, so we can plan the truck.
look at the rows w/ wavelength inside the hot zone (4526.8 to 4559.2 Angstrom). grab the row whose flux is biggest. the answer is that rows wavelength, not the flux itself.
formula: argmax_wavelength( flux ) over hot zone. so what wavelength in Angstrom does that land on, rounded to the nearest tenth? 4558.0 Angstrom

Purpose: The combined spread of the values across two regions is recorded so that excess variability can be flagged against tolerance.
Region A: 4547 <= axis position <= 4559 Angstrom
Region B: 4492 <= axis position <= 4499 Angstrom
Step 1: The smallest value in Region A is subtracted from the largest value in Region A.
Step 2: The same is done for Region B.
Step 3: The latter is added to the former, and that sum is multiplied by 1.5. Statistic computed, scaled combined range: 19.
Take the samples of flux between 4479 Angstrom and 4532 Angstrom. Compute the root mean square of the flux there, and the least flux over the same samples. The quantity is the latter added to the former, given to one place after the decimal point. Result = 36.8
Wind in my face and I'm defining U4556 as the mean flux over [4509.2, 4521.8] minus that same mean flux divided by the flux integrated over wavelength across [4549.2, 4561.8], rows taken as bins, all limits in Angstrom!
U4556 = 22.2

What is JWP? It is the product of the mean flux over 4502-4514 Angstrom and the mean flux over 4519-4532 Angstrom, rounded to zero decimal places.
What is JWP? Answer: 468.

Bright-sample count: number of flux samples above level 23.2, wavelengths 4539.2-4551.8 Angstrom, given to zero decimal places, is 2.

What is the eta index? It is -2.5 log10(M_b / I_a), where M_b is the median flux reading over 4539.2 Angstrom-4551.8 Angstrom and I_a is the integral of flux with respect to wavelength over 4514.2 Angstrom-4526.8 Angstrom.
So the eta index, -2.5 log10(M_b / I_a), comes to 2.74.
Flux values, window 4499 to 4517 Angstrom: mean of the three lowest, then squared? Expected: 406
